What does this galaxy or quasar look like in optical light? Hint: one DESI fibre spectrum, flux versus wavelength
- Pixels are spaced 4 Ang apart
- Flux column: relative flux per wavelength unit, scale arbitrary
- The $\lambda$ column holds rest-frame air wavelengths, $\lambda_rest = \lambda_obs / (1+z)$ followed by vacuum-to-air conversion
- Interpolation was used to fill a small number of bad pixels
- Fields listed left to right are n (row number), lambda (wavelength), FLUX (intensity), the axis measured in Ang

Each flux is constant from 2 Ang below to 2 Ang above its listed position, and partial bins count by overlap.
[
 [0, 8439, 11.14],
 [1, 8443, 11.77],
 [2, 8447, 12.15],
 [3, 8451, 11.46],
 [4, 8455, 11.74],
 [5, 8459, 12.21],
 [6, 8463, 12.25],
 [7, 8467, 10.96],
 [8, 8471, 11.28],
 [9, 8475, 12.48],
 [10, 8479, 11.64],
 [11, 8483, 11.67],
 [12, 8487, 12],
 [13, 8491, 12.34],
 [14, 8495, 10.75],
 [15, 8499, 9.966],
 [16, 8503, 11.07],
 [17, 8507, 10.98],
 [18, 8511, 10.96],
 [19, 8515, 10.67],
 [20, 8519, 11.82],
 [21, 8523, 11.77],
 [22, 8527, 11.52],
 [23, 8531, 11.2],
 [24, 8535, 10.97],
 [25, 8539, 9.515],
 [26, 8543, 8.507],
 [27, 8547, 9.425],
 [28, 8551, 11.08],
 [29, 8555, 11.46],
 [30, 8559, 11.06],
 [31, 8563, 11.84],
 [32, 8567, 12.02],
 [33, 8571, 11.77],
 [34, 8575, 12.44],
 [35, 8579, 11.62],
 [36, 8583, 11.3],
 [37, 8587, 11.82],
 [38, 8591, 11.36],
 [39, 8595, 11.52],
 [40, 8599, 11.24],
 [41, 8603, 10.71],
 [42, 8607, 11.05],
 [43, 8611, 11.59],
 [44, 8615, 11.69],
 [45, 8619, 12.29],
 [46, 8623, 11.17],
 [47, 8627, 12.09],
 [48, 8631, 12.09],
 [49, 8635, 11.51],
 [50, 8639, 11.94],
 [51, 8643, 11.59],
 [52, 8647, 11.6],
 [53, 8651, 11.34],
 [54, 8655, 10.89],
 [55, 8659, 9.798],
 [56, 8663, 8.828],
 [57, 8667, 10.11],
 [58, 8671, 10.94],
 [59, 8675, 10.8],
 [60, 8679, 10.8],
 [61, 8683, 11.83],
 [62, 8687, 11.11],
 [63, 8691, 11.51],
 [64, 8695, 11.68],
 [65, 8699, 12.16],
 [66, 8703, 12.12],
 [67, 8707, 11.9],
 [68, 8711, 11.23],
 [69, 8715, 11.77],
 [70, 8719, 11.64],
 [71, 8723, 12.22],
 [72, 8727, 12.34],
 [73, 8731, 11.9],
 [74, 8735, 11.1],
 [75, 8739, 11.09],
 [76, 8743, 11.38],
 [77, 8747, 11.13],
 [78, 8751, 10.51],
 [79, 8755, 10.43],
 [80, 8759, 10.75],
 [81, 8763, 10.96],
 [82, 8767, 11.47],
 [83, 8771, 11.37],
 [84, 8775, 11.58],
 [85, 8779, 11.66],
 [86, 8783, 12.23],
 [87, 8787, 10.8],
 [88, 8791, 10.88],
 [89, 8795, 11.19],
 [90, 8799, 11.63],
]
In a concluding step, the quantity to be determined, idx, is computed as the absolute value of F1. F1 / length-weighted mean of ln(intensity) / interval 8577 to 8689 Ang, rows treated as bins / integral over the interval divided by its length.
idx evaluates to 2.42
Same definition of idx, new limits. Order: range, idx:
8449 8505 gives 2.45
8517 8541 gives 2.41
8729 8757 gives 2.40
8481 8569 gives 2.40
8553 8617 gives 2.44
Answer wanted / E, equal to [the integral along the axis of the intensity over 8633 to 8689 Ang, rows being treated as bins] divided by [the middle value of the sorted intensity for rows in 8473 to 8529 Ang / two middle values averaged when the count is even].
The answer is 52.9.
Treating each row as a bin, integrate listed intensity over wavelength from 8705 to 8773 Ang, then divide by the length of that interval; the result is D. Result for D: 11.4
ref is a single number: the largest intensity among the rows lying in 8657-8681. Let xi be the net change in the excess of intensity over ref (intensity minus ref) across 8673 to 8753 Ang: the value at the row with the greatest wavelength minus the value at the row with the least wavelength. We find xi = -0.3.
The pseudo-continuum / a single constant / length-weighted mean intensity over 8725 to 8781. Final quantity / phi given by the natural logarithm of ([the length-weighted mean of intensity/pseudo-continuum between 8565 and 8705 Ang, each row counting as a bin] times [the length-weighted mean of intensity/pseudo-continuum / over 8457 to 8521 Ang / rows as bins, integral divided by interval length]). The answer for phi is 0.026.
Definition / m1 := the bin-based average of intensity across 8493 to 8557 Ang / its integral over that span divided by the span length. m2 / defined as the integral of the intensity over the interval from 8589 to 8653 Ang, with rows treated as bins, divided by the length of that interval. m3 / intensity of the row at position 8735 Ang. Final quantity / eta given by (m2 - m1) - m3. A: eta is -10.3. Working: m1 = 10.7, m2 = 11.5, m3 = 11.1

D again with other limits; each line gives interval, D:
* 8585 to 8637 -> 11.5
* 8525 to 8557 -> 10.5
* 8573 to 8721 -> 11.4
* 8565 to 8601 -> 11.7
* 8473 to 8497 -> 11.8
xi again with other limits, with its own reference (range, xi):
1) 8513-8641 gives 1.3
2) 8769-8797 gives -0.2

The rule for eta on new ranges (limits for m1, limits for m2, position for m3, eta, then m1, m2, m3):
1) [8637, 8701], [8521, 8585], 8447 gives -12.1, 11.1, 11.1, 12.15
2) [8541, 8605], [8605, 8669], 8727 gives -12.3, 11.2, 11.2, 12.34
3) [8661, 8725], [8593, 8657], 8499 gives -9.7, 11.3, 11.5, 9.966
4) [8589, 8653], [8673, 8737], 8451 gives -11.4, 11.5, 11.6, 11.46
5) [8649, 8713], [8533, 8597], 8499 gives -9.9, 11.1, 11.1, 9.966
